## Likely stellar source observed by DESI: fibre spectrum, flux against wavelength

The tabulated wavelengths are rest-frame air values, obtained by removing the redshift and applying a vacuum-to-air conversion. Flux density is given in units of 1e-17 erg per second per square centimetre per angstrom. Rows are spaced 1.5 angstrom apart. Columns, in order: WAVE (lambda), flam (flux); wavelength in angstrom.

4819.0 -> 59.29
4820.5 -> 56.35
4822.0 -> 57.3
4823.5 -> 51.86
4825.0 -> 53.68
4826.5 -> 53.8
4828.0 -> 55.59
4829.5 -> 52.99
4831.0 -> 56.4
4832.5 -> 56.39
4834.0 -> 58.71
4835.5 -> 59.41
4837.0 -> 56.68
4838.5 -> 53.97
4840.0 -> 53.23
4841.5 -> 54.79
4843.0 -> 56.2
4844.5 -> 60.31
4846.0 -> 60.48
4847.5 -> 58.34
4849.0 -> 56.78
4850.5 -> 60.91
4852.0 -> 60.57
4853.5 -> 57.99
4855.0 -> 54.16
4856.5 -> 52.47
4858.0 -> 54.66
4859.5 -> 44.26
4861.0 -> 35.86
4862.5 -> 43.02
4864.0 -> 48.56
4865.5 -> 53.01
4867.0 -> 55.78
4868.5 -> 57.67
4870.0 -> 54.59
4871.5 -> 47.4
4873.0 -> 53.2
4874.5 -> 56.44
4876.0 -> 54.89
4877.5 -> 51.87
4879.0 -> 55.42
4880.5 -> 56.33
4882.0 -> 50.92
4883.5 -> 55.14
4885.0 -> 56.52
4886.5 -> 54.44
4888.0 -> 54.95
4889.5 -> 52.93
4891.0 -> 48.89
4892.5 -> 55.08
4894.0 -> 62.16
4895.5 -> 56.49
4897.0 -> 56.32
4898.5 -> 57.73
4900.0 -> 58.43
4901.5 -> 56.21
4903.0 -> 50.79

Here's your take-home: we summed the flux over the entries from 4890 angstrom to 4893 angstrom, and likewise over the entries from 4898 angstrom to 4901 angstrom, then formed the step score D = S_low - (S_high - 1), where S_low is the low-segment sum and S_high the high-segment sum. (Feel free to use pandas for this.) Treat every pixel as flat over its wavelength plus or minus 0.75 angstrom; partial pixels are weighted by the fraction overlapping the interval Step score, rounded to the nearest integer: -11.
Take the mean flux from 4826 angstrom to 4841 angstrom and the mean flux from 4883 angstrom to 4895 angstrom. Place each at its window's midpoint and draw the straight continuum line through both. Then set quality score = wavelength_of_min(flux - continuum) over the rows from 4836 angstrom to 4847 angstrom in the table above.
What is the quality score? 4840.0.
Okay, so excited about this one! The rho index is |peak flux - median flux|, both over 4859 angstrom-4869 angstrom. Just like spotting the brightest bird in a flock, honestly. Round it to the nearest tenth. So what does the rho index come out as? 9.1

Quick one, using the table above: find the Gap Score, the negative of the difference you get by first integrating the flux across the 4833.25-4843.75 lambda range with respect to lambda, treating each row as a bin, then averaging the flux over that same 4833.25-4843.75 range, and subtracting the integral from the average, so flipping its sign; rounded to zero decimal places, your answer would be 533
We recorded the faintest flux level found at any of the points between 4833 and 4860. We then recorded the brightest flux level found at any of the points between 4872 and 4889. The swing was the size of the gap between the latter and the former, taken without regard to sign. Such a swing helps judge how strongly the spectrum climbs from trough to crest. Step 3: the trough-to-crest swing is 12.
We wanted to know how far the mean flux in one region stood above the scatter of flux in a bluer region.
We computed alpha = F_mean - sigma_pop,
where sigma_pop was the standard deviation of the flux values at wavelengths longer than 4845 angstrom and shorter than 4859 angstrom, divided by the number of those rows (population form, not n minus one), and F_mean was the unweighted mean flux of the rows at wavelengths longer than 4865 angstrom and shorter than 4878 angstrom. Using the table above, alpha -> 51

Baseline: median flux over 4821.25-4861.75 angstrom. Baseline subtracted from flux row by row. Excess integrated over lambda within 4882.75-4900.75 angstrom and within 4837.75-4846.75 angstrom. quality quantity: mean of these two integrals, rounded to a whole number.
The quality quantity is -3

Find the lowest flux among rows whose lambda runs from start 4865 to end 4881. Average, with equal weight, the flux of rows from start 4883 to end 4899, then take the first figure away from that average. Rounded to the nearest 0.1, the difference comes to 8.1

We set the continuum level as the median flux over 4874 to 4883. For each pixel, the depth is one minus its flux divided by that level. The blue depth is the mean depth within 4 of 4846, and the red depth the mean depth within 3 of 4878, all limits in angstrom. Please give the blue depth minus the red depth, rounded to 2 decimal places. -0.07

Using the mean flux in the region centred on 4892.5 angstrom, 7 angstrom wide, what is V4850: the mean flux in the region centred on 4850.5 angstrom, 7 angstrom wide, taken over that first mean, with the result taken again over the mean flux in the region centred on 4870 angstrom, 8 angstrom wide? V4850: 0.0199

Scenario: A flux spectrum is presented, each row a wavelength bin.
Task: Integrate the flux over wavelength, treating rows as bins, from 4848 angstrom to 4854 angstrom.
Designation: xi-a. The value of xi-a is 354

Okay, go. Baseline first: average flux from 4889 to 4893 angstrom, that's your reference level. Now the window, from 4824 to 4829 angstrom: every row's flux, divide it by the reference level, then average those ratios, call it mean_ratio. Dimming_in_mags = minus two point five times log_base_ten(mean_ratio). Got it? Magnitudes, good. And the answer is -0.042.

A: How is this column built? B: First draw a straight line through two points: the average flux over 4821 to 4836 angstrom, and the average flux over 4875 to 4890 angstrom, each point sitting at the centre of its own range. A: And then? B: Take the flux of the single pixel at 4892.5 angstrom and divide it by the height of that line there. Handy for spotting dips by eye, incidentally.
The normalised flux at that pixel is 1.02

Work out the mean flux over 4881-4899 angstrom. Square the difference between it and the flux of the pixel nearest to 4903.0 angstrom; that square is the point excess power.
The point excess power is 19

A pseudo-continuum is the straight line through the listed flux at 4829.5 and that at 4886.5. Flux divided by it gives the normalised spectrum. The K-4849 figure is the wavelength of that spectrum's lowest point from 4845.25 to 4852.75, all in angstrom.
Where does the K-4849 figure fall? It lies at 4849.0 angstrom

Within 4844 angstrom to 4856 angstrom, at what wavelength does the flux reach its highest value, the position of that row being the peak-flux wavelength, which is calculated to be 4850.5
